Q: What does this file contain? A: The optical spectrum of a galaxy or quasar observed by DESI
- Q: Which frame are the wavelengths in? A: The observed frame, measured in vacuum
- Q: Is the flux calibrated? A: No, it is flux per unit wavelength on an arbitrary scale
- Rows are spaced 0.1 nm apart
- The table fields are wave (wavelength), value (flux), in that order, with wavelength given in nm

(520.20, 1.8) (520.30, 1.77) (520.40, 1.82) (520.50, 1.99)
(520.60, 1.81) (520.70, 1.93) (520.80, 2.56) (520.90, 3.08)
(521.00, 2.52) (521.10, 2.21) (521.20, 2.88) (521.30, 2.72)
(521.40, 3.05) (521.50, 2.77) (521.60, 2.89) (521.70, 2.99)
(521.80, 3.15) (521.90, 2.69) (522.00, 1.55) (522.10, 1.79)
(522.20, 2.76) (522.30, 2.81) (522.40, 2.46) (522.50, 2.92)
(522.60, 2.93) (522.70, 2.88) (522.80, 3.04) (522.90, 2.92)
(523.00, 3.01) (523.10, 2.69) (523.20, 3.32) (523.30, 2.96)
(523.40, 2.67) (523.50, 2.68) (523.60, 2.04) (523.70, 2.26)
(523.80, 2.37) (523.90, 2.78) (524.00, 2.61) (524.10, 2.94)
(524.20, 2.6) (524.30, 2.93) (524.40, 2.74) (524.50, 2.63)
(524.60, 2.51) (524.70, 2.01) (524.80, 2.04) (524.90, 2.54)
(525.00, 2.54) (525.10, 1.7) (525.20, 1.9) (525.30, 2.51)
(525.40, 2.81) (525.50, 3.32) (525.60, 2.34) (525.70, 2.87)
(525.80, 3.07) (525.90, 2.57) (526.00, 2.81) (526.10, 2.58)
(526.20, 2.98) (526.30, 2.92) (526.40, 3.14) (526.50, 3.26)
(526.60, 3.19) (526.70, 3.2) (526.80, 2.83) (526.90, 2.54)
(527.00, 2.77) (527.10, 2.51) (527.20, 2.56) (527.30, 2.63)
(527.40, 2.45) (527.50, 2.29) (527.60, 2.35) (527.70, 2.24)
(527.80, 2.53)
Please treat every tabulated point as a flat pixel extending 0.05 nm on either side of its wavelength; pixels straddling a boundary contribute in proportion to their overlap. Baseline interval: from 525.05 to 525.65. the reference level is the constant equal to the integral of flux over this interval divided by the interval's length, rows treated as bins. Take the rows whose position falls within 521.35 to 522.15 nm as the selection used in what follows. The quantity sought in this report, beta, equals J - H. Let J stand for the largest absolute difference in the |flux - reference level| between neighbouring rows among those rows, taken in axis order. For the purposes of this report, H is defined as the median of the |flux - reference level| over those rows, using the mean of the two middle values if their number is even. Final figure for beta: 0.030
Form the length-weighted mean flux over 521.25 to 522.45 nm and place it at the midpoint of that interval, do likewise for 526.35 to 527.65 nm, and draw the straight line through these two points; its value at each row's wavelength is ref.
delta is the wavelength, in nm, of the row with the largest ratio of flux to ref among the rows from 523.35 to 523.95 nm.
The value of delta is 523.90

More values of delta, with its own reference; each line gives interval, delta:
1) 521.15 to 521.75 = 521.40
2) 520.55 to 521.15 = 520.90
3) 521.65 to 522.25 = 521.80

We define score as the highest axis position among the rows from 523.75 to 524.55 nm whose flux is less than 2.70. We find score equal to 524.50 nm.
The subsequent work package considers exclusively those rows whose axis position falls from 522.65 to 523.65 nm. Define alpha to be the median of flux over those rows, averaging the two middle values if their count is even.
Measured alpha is 2.9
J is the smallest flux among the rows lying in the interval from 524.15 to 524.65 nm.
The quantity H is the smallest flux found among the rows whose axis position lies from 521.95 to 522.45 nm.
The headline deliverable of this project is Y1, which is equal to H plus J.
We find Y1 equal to 4.06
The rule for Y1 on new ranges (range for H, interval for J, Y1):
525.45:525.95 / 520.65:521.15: 4.27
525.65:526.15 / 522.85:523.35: 5.26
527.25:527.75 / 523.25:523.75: 4.28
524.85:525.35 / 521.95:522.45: 3.25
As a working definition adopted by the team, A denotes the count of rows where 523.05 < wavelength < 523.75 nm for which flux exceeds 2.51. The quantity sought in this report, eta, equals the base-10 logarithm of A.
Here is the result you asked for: 0.70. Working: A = 5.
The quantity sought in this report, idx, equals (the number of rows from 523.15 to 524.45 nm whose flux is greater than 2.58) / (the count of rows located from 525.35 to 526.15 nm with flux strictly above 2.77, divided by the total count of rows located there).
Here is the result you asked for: 16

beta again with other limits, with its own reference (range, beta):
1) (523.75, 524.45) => 0.030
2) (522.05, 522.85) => -0.010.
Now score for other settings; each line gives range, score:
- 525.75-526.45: 526.10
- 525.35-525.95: 525.90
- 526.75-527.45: 527.40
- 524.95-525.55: 525.30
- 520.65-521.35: 521.10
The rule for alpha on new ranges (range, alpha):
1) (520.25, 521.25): 2.1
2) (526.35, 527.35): 2.8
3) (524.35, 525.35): 2.5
